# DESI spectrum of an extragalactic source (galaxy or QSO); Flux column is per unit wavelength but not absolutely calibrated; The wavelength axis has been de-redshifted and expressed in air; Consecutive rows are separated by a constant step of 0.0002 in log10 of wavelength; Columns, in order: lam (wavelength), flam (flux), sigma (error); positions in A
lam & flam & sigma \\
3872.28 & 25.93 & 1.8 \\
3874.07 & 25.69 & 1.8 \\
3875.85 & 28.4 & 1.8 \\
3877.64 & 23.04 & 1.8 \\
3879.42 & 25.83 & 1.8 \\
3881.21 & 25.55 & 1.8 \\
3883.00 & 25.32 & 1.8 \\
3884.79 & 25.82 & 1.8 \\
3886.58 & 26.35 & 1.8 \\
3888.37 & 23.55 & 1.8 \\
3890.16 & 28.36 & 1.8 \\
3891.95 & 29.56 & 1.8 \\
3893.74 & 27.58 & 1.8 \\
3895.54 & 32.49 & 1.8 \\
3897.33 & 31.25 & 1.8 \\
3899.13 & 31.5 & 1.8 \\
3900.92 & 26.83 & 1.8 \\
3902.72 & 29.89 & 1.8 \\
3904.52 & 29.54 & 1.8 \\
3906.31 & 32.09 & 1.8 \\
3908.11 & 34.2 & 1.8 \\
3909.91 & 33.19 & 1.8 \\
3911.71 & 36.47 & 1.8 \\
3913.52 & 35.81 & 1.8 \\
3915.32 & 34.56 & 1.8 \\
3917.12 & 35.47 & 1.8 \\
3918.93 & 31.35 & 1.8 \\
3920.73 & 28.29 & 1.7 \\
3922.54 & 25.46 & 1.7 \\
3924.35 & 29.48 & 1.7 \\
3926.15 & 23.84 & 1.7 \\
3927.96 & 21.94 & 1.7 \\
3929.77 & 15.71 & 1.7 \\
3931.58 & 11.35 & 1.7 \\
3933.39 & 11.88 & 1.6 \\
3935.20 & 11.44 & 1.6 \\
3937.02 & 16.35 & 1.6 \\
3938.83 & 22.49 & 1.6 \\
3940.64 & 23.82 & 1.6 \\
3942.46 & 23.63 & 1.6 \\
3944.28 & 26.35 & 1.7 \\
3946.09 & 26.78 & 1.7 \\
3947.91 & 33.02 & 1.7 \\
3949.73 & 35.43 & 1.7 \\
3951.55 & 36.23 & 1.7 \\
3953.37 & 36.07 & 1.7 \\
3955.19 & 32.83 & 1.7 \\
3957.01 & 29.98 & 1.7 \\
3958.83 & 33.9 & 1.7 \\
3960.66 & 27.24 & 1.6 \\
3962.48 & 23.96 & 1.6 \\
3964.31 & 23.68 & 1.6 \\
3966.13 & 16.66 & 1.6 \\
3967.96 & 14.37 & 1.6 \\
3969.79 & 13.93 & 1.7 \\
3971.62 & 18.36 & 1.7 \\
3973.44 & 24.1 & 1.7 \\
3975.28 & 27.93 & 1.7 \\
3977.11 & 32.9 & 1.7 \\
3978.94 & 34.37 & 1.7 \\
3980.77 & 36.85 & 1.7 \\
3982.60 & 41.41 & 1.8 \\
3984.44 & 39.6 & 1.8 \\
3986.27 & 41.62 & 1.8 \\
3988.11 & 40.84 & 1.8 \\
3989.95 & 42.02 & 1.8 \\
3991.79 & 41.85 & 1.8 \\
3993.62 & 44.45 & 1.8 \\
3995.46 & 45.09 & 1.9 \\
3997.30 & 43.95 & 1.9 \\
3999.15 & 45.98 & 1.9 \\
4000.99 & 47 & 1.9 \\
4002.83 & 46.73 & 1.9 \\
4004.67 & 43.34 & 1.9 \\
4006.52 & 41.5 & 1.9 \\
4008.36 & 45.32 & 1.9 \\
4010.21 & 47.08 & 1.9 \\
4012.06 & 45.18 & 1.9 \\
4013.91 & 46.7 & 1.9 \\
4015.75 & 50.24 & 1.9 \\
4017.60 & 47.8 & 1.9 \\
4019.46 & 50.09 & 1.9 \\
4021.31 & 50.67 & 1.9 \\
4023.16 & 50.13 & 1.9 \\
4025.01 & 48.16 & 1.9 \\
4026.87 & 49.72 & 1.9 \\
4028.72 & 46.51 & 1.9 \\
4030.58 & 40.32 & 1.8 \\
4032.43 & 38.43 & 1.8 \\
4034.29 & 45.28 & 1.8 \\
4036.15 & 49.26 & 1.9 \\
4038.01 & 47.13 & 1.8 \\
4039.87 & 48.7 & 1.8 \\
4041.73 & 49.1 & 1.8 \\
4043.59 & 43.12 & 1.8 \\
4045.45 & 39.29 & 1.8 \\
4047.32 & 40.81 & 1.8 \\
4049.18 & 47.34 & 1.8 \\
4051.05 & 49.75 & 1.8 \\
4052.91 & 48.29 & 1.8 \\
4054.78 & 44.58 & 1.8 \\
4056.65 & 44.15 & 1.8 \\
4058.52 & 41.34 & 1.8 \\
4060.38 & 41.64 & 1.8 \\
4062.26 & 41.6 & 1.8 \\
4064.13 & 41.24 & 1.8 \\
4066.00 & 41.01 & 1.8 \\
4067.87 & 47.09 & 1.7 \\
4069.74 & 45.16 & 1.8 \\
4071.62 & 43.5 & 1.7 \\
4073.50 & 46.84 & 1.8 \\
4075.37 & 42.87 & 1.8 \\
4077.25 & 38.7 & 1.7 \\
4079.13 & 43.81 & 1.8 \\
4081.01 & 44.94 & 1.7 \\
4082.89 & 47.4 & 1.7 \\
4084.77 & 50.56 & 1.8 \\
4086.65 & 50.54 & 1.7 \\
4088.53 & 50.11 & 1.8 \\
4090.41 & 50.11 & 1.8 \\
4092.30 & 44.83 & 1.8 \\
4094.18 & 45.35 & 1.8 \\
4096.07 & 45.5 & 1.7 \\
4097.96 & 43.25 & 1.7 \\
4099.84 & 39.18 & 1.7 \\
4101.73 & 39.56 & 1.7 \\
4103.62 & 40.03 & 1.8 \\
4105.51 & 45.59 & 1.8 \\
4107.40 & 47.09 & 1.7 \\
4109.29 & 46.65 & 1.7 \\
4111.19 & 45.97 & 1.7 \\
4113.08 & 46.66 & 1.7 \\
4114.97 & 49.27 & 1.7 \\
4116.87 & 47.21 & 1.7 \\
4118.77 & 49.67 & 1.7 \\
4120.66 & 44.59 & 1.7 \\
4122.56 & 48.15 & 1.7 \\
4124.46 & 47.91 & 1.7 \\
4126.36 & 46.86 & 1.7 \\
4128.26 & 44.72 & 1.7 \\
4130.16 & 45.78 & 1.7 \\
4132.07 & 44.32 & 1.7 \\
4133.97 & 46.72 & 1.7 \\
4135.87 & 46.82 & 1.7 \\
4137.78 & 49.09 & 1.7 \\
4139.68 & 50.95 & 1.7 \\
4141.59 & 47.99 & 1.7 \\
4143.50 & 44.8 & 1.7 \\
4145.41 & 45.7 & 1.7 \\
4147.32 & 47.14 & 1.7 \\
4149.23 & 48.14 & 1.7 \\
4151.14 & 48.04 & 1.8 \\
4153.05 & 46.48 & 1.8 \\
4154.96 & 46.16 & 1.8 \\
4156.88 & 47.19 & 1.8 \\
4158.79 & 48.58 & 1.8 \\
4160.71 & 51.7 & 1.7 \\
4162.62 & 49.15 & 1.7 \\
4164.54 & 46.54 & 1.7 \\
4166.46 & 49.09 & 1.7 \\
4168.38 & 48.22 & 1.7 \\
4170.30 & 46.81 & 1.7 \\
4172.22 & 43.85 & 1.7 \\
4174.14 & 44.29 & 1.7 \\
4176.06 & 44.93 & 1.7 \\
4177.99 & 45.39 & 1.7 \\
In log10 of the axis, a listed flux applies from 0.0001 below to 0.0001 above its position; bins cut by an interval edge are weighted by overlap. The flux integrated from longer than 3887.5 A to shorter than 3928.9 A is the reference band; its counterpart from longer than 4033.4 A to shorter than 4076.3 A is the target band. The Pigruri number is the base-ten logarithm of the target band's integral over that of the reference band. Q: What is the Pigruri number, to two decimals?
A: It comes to 0.19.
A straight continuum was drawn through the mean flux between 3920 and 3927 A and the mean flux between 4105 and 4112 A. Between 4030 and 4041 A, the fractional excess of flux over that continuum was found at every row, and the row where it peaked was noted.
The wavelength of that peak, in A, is 4036.15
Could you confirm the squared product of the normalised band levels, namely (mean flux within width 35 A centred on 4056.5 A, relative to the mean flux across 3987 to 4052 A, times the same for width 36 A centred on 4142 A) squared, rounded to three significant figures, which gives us 1.00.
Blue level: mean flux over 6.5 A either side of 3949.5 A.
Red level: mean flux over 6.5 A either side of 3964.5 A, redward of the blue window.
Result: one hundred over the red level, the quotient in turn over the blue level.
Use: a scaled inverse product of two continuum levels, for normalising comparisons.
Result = 0.14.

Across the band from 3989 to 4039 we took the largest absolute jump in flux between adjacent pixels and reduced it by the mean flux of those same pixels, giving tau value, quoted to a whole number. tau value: -39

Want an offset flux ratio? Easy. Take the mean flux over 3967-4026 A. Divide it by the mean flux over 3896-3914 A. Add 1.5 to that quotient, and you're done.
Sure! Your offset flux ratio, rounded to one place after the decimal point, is 2.8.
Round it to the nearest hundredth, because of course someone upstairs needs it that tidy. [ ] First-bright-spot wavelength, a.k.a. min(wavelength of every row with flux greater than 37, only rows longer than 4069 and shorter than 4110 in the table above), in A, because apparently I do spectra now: 4069.74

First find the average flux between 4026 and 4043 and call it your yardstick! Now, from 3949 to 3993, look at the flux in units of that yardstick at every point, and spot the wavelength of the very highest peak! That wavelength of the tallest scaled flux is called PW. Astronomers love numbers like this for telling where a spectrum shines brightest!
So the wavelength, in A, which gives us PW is 3989.95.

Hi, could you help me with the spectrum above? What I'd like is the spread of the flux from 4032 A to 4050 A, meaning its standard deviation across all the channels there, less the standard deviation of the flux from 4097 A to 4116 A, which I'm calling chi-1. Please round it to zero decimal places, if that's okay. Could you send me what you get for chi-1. 1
